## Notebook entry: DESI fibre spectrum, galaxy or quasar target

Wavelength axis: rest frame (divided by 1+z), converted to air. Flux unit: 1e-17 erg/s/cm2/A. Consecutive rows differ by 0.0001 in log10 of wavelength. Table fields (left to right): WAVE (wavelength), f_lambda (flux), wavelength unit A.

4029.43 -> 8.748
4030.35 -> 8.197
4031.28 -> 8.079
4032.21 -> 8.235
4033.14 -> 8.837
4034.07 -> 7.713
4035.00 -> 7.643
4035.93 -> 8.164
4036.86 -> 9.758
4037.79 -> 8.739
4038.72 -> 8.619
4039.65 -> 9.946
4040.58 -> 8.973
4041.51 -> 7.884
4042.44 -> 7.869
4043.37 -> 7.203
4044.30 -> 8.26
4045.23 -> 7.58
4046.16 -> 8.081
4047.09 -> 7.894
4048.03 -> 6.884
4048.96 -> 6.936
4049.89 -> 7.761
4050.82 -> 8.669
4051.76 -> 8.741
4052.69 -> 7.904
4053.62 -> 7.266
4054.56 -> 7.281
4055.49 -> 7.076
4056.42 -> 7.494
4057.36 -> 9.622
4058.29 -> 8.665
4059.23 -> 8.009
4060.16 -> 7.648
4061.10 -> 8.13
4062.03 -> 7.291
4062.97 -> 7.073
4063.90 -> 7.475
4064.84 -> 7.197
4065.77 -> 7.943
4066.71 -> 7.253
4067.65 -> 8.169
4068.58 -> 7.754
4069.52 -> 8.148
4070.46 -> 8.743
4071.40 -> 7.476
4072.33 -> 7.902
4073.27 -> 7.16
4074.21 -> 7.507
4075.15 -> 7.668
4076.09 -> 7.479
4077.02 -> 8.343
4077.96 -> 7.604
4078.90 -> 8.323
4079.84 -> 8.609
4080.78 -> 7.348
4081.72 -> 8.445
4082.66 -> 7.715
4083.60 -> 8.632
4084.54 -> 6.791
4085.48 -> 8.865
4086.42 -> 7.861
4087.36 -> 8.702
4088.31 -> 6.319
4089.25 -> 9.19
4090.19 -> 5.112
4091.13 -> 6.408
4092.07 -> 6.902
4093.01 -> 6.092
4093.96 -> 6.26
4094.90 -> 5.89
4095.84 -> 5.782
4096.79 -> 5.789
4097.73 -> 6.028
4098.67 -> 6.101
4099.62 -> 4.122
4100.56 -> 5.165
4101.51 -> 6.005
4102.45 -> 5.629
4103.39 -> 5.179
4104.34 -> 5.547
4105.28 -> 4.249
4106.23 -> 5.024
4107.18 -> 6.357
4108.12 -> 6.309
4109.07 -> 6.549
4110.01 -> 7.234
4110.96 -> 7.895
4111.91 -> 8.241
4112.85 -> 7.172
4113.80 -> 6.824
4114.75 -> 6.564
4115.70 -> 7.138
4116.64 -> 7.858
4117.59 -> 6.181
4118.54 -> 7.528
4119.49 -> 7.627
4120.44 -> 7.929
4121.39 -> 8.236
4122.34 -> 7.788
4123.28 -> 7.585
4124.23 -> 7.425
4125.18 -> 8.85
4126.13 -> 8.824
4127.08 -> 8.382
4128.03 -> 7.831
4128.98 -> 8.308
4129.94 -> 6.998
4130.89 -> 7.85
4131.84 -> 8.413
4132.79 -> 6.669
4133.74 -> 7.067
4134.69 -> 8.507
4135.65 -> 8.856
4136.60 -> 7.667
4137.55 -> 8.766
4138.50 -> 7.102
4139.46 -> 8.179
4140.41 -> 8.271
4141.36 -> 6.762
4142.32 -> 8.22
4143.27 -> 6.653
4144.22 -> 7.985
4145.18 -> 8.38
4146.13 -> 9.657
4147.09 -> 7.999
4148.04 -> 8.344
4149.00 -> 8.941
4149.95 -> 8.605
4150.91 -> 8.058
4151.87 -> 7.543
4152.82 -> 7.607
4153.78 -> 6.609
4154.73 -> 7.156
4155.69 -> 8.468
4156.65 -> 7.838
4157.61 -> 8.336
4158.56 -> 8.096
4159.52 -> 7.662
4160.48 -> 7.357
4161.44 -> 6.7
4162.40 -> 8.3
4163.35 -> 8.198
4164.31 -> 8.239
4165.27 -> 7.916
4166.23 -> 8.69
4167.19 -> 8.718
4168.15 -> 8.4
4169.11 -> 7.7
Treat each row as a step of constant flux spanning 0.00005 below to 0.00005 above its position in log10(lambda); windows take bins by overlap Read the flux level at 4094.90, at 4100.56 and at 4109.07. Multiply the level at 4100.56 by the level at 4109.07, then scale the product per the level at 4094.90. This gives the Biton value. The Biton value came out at 5.7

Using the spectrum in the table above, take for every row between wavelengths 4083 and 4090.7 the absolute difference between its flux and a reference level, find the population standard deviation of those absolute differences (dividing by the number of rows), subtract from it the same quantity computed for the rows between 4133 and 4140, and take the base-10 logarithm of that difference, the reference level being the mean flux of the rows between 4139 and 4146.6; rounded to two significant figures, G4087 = -0.30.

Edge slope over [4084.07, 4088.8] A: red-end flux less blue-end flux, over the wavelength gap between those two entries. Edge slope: -0.13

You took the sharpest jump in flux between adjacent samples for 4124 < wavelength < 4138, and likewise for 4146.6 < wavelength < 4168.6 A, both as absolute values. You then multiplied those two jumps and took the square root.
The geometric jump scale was 1.7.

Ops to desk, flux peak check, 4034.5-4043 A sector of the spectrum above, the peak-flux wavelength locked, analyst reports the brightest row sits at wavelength 4039.65 A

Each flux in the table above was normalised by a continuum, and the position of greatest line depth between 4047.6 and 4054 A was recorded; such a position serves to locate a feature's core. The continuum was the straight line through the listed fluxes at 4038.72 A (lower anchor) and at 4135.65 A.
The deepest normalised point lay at 4048.03 A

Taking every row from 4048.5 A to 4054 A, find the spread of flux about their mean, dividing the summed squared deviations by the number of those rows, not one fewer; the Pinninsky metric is 0.66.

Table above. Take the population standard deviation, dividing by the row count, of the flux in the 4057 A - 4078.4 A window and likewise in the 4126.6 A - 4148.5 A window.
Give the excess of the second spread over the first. 0.2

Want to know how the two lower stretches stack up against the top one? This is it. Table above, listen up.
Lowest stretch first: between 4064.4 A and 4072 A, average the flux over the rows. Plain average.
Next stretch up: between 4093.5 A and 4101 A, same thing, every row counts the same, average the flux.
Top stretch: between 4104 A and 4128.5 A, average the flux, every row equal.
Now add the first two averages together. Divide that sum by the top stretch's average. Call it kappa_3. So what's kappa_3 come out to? 1.87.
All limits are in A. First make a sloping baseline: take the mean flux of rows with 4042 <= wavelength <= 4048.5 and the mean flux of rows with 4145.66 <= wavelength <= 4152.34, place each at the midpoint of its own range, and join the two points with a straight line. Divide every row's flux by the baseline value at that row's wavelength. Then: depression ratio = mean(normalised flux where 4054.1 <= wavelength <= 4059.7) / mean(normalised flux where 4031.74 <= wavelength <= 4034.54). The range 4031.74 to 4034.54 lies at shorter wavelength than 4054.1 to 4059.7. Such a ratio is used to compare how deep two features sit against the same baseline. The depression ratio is 0.95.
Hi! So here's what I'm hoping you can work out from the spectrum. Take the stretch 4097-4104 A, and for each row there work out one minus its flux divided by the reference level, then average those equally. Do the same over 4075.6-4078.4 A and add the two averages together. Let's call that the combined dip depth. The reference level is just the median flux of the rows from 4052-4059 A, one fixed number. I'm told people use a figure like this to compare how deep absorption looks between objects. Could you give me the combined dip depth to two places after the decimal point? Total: 0.23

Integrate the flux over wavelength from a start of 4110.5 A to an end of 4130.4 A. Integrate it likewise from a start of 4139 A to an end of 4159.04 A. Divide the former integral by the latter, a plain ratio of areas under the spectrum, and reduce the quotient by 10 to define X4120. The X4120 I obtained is -9.05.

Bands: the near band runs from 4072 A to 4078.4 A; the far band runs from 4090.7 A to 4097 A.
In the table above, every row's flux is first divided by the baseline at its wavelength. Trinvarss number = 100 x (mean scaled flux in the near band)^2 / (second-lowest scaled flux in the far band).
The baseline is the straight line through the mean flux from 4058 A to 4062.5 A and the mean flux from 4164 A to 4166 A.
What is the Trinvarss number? 128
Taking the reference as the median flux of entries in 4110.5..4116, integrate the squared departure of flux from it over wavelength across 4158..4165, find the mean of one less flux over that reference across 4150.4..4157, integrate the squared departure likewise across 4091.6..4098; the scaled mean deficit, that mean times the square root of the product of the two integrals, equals -0.4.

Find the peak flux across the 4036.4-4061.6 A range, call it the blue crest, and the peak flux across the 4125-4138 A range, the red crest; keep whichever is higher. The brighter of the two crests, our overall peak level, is 9.9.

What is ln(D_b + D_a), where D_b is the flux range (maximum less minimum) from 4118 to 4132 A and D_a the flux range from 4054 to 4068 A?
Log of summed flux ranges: 1.48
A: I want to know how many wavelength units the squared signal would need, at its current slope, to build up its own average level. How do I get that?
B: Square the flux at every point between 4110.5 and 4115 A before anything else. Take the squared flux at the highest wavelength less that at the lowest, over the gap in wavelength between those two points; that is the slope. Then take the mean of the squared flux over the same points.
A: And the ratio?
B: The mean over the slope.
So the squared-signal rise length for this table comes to -11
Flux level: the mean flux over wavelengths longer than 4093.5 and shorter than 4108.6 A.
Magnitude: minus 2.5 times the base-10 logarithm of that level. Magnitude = -1.87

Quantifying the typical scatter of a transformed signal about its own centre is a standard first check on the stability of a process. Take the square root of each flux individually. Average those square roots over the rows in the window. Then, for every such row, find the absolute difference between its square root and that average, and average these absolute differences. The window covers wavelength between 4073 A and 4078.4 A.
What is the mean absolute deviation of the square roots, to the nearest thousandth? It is 0.045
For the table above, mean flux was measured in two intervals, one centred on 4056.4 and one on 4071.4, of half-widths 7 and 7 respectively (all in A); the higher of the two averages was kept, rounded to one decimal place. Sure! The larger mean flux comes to 7.9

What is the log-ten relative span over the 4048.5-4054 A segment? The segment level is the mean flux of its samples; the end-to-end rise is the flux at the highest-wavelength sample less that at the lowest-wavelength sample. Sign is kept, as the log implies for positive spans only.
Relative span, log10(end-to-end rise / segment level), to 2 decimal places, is -1.38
